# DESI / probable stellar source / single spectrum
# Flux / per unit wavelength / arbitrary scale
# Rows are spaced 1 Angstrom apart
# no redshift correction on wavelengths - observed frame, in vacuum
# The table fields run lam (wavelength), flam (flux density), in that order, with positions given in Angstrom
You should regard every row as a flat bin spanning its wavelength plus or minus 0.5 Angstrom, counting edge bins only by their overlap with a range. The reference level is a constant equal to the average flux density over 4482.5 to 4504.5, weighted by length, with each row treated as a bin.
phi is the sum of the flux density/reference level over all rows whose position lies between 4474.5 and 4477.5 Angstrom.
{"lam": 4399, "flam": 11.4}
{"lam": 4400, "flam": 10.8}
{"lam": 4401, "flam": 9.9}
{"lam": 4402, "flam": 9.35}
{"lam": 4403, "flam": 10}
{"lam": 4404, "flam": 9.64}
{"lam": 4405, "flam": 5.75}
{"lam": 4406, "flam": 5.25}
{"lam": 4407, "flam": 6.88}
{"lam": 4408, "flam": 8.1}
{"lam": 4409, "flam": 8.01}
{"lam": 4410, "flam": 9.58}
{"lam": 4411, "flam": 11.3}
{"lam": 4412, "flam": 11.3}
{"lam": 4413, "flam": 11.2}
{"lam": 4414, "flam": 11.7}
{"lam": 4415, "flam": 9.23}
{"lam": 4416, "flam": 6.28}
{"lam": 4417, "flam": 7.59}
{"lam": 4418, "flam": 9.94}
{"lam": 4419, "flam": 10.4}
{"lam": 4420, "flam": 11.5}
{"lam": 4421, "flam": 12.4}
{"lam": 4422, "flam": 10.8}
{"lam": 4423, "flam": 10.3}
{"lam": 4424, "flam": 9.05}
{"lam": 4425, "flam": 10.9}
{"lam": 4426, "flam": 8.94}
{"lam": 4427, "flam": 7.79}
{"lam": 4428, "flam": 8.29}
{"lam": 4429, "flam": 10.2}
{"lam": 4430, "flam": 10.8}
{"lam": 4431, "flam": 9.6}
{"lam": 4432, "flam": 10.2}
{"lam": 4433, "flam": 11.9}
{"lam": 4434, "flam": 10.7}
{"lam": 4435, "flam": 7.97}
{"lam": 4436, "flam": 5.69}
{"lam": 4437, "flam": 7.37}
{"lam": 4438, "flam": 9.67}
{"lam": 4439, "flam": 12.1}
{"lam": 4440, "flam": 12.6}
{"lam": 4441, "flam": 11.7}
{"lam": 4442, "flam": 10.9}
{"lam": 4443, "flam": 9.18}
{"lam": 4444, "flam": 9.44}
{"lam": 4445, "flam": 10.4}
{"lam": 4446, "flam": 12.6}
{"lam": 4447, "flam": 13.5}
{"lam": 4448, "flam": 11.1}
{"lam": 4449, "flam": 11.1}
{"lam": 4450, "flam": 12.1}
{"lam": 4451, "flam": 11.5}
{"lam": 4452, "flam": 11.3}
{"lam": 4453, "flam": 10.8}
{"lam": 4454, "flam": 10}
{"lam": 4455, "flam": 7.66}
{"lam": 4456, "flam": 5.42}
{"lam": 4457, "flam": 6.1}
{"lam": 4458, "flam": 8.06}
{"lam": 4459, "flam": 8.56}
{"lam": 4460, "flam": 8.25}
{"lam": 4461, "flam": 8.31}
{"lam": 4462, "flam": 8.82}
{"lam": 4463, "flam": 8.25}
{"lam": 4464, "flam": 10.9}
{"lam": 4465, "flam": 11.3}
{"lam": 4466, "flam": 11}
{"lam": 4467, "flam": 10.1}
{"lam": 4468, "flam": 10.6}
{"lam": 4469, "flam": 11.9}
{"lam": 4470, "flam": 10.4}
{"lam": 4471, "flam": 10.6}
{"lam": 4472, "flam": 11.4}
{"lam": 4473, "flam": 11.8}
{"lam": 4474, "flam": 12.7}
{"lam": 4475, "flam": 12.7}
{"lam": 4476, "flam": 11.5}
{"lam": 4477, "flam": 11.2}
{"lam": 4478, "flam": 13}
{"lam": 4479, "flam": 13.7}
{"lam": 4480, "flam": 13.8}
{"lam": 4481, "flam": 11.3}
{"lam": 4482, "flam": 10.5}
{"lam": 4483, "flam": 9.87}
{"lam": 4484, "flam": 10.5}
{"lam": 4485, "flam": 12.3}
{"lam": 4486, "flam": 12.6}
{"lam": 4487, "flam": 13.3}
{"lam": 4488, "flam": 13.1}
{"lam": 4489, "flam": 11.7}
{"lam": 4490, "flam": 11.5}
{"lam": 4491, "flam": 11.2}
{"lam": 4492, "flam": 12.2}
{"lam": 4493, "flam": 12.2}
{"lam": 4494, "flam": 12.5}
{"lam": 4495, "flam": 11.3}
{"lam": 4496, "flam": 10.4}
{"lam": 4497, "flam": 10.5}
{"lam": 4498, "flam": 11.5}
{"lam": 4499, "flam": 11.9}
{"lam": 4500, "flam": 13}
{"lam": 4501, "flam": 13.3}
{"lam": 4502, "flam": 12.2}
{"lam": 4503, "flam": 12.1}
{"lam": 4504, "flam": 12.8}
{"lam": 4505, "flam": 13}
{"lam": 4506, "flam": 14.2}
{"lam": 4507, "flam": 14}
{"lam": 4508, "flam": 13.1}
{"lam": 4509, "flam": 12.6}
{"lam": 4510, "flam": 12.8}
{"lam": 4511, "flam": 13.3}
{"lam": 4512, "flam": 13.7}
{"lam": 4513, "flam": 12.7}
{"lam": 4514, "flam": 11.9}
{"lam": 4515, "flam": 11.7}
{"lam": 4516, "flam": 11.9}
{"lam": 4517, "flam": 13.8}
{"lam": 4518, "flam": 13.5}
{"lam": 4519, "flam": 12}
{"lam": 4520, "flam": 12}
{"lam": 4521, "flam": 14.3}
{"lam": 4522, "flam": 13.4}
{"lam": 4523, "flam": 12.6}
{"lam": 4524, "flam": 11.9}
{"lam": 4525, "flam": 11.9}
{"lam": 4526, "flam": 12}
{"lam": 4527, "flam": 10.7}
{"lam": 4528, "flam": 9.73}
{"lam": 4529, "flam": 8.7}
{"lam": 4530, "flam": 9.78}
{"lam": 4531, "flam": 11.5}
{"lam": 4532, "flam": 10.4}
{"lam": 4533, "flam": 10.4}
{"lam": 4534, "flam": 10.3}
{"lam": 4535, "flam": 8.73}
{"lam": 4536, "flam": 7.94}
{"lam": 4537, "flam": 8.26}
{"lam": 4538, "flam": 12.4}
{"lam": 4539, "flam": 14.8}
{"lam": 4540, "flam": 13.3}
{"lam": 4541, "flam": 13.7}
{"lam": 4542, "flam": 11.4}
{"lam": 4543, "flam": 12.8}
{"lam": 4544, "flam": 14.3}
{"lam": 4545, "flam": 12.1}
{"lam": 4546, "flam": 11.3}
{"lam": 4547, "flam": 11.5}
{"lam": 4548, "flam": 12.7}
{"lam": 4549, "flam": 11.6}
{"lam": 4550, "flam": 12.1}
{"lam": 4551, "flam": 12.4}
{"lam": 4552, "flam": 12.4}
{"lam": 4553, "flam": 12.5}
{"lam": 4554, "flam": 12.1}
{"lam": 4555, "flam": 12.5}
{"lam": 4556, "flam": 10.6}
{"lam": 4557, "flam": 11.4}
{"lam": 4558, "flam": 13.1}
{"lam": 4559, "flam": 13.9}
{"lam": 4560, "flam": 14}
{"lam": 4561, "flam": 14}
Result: 2.97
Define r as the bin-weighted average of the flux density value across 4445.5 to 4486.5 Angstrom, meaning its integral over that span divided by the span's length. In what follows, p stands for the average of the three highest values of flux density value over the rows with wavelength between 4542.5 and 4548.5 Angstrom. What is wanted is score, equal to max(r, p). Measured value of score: 13.3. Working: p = 13.3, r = 10.7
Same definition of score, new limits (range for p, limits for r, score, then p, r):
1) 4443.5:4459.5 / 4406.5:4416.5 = 12.7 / 12.7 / 9.4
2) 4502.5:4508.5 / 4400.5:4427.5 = 13.8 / 13.8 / 9.4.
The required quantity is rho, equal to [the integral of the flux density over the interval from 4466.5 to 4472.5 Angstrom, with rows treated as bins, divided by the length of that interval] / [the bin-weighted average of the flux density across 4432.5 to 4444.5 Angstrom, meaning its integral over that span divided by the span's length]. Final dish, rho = 1.09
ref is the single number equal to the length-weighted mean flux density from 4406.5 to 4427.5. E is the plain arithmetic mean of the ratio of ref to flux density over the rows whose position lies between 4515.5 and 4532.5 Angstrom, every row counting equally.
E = 0.84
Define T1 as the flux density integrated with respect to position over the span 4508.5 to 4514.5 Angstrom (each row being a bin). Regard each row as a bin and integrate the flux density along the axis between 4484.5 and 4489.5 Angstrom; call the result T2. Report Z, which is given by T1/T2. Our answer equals 1.22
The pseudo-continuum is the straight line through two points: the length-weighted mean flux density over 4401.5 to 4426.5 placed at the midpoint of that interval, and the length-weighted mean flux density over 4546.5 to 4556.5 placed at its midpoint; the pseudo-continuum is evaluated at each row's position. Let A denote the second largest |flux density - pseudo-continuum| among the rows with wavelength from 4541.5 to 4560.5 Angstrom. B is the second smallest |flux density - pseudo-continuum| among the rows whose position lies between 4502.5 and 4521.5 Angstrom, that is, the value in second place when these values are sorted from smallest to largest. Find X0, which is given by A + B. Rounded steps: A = 1.8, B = 0.54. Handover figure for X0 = 2.3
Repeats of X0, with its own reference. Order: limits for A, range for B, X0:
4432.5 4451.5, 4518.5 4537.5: 3.8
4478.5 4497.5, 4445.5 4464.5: 3.6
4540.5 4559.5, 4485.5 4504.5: 2.2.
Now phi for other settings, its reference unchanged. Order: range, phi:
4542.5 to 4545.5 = 3.29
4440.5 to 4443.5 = 2.67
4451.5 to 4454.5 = 2.70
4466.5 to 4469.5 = 2.74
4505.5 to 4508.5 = 3.47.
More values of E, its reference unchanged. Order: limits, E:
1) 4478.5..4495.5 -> 0.82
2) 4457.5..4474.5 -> 0.97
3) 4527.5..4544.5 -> 0.90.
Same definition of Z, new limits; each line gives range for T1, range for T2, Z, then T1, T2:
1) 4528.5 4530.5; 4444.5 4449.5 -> 0.31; 18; 59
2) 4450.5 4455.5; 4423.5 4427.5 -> 1.40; 51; 37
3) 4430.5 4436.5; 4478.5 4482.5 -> 1.14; 56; 49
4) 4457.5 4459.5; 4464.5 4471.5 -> 0.22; 17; 76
